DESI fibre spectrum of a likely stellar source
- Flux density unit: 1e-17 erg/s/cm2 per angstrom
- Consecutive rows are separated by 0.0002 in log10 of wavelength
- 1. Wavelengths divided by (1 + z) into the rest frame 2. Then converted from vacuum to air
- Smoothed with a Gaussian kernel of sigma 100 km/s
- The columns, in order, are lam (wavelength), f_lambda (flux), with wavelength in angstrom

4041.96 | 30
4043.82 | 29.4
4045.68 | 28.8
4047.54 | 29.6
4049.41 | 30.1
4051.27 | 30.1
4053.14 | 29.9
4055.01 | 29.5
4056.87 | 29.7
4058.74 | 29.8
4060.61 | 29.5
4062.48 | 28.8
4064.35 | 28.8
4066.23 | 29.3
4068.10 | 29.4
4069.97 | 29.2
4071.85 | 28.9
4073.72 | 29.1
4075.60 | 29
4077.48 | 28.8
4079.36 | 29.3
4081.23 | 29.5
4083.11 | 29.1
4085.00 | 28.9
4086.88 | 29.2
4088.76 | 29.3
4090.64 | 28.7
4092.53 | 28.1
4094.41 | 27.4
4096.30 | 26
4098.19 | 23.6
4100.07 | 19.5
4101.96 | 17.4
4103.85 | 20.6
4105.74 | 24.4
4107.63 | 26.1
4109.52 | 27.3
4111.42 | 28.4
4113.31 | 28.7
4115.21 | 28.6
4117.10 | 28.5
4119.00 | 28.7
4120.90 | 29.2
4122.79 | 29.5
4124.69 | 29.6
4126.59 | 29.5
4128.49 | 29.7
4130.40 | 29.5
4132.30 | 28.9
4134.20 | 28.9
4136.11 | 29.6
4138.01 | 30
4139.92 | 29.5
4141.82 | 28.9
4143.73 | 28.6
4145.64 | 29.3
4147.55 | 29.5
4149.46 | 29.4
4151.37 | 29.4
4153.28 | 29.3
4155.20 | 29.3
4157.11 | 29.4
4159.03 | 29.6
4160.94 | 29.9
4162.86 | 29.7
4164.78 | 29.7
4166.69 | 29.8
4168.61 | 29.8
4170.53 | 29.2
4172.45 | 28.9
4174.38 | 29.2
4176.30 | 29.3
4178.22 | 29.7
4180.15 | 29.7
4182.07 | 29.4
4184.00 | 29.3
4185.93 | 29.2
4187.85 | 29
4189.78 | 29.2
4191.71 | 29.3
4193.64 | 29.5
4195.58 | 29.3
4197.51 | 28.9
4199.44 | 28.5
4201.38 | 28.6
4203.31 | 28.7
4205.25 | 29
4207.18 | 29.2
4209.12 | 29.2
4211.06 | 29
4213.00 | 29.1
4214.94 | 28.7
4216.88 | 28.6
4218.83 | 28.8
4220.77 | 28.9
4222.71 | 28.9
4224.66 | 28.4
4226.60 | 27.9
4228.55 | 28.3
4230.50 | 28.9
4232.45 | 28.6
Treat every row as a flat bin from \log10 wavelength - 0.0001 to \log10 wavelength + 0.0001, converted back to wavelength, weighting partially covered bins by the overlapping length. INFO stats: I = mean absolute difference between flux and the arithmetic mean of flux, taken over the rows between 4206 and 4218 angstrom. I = 0.21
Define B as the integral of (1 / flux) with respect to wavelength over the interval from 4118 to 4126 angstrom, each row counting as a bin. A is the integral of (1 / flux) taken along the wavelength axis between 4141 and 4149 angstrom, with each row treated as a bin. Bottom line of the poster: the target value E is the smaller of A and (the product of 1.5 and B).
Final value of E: 0.27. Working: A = 0.27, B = 0.274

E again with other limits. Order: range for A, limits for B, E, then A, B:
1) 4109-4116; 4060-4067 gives 0.25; 0.25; 0.241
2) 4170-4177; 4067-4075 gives 0.24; 0.24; 0.275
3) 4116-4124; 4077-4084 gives 0.28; 0.28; 0.240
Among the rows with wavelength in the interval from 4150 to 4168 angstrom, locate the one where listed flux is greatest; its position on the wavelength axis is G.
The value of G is 4160.94 angstrom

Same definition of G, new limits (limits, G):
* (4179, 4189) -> 4180.15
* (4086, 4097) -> 4088.76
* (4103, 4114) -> 4113.31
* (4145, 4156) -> 4147.55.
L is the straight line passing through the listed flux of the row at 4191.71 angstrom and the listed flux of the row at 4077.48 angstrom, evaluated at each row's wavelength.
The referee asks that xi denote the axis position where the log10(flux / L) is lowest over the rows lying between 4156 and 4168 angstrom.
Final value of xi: 4157.11 angstrom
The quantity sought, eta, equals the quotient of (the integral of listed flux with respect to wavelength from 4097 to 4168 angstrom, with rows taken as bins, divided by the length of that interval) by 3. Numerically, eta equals 9.35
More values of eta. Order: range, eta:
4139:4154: 9.75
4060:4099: 9.52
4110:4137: 9.68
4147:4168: 9.85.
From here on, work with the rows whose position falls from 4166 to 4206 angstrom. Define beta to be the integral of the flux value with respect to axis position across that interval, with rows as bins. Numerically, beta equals 1168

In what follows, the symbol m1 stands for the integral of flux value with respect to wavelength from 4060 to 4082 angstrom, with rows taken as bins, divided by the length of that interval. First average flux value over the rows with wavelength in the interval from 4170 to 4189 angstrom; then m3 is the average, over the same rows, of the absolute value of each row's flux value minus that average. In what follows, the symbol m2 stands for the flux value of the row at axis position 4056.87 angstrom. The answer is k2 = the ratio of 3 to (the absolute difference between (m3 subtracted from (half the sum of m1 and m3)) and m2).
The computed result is 0.197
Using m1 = 29.1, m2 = 29.7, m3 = 0.19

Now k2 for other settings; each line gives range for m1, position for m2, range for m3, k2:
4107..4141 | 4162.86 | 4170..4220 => 0.195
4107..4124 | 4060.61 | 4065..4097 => 0.192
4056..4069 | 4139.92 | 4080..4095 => 0.199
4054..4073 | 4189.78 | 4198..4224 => 0.205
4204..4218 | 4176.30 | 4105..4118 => 0.194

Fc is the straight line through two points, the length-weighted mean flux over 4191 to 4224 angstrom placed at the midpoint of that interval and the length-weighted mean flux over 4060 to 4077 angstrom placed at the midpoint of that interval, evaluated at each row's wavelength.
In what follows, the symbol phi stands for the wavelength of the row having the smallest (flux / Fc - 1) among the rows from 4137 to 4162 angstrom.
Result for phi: 4143.73 angstrom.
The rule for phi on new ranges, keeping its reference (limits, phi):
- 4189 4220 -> 4199.44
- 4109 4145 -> 4109.52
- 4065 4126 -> 4101.96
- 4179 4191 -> 4187.85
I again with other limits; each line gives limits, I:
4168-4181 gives 0.29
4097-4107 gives 2.32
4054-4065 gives 0.37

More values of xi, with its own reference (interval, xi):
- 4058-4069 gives 4064.35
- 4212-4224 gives 4216.88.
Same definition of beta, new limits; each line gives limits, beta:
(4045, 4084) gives 1145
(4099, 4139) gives 1091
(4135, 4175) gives 1177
